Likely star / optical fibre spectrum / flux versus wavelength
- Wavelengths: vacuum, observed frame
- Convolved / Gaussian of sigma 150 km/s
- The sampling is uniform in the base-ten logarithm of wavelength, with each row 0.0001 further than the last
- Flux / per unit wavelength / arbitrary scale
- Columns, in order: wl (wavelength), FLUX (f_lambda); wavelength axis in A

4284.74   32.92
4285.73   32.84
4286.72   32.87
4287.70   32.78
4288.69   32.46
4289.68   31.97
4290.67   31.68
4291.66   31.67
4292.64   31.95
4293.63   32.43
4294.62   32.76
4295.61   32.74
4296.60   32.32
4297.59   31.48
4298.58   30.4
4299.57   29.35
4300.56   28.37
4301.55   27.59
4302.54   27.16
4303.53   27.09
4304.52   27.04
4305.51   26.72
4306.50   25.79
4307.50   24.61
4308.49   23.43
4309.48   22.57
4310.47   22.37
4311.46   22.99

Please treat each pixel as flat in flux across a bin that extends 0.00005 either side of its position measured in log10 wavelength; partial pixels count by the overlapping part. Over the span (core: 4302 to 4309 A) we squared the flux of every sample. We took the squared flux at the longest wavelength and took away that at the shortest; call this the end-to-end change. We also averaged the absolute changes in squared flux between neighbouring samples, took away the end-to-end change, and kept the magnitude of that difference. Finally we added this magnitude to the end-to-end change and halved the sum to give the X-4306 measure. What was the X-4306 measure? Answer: 15.7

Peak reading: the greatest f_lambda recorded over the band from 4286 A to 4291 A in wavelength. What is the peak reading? 32.87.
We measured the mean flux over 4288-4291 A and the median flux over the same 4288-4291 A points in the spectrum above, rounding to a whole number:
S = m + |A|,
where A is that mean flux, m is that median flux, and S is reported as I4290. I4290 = 64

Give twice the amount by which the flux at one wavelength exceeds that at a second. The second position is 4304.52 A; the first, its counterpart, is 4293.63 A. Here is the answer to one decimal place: 10.8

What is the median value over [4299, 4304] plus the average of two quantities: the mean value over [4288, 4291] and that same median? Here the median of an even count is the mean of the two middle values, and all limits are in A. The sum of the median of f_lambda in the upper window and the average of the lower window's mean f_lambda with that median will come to 57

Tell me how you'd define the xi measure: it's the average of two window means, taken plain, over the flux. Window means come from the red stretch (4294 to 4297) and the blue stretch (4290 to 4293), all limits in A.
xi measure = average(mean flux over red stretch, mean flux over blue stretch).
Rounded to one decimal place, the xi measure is 32.2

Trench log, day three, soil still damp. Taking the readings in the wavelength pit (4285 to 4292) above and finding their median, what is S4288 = 32.5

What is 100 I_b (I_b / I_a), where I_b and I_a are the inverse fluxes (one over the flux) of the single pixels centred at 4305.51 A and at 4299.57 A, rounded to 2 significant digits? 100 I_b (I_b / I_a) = 4.1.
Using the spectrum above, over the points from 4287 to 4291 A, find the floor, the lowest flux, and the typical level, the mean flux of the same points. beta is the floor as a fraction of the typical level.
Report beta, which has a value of 0.98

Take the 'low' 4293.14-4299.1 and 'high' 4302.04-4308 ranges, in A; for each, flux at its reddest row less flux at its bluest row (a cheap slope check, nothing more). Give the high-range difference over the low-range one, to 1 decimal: 1.3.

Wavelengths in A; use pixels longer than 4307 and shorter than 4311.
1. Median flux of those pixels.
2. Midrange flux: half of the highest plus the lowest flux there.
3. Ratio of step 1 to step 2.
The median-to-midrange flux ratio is 0.979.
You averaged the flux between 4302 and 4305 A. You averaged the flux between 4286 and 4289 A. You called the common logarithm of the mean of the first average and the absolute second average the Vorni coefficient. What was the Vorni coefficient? 1.48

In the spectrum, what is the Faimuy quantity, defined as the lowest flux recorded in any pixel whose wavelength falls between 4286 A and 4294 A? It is 31.67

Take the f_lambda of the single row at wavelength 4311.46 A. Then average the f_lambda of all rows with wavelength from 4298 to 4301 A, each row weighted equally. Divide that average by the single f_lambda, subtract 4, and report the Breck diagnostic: -2.72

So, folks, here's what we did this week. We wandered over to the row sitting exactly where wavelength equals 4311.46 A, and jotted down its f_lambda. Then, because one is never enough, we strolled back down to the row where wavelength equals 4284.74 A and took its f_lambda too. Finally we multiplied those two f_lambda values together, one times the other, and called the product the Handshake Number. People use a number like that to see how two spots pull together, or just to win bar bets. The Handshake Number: 757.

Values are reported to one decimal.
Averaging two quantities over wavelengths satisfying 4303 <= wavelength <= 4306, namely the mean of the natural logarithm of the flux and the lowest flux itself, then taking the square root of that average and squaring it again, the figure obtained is 15.0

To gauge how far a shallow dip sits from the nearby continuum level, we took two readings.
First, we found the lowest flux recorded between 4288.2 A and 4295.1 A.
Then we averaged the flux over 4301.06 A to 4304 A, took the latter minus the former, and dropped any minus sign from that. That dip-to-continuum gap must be 4.4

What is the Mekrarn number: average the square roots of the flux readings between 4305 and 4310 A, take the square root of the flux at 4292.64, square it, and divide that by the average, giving 6.44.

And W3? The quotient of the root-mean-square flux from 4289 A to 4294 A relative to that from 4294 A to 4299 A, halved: 0.50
